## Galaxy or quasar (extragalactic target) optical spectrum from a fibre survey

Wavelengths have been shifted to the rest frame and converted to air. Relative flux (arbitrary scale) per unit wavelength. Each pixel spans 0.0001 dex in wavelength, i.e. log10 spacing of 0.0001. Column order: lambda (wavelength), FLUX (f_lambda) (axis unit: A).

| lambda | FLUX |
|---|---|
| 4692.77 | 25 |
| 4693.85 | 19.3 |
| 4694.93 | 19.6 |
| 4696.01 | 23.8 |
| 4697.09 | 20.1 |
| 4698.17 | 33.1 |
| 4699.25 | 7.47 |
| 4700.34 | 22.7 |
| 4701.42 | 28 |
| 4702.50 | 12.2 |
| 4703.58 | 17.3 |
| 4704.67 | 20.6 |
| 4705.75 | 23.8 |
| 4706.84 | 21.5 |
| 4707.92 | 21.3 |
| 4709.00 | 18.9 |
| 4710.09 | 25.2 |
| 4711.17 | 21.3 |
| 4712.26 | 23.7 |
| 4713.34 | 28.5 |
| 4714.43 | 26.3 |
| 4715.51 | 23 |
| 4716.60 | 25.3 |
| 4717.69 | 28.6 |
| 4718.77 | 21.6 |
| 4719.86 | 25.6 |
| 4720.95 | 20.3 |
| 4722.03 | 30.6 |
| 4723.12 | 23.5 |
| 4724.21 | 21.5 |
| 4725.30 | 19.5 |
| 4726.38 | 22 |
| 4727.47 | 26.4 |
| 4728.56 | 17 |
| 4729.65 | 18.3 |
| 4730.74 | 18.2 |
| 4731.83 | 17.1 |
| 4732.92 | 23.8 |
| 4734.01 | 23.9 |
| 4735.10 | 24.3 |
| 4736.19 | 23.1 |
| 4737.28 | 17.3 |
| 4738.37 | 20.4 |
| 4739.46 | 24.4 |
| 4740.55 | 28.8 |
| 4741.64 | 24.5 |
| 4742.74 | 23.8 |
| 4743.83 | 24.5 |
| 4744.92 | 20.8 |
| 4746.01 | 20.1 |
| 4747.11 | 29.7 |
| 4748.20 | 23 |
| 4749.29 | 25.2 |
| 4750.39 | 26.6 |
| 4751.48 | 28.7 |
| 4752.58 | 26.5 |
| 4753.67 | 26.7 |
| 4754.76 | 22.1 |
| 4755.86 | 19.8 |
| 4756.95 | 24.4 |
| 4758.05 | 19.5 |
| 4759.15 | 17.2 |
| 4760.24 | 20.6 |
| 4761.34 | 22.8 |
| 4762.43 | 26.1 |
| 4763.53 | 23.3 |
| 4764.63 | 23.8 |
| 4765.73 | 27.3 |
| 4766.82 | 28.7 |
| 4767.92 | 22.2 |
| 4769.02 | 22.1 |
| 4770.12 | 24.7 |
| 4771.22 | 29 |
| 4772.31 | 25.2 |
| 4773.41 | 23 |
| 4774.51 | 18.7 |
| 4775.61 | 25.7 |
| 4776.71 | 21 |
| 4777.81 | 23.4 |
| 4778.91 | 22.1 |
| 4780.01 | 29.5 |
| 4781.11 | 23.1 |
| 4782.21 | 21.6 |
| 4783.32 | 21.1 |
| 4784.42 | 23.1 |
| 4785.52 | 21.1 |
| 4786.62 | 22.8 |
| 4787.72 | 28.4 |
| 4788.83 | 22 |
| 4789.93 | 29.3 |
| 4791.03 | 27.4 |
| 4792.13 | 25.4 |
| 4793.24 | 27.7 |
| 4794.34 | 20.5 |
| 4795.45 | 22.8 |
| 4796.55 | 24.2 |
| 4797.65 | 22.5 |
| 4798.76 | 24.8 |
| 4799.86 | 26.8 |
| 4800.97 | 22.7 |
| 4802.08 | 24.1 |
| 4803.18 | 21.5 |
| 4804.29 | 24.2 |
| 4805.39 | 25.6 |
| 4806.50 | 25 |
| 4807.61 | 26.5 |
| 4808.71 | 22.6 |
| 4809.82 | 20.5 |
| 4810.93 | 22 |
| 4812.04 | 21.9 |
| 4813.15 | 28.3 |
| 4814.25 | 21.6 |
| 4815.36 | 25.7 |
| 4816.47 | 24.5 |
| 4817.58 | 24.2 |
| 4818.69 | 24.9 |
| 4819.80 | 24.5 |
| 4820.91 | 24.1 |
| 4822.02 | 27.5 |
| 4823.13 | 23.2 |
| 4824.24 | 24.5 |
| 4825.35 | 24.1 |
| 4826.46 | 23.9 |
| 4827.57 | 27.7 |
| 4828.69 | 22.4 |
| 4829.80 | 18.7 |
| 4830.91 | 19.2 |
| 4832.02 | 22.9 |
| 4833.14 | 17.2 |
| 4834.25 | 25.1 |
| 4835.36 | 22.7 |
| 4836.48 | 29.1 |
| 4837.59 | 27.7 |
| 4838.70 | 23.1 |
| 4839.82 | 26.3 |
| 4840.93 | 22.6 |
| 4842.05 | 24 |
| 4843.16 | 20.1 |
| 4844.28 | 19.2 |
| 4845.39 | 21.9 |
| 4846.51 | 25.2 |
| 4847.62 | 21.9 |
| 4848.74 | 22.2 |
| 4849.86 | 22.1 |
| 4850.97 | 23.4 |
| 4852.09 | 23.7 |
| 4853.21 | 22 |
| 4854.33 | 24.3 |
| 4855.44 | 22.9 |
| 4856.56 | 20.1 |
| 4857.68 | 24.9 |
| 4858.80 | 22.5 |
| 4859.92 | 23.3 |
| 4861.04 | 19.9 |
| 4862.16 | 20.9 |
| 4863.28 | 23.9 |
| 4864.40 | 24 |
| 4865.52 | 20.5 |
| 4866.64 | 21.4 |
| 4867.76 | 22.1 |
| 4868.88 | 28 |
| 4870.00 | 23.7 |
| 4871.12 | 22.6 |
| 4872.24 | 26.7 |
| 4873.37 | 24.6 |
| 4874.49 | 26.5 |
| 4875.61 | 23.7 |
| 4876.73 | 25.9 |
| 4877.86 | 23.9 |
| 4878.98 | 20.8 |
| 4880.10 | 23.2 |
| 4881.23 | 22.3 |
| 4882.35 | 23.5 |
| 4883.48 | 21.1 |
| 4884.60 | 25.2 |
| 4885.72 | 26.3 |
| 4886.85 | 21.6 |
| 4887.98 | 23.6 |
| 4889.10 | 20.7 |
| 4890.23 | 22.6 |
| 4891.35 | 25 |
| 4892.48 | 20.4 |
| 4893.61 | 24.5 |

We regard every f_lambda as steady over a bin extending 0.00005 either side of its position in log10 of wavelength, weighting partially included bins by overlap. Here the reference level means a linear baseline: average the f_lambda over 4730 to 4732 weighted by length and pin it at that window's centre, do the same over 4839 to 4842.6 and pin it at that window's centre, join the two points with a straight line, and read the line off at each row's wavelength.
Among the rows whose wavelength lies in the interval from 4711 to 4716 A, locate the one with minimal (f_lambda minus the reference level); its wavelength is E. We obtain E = 4711.17 A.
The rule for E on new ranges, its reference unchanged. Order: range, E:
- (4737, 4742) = 4737.28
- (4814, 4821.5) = 4814.25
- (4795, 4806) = 4803.18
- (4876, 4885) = 4878.98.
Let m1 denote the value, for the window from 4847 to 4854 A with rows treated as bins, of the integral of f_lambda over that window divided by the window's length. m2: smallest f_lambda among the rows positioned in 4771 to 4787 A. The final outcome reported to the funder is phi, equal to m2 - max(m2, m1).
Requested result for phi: -3.9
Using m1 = 22.6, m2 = 18.7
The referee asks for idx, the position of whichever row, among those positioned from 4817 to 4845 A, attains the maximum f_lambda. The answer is 4836.48 A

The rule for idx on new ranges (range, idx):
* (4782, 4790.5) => 4789.93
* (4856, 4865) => 4857.68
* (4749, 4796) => 4780.01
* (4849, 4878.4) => 4868.88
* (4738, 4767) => 4747.11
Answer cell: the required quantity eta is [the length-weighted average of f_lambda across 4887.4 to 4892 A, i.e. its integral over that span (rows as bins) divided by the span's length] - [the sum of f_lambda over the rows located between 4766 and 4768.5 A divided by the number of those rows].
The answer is -2.5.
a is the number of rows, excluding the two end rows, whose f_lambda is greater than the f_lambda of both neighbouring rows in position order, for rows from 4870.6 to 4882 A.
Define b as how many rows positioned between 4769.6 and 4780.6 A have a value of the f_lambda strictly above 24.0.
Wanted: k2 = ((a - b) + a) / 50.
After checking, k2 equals 0.060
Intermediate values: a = 4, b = 5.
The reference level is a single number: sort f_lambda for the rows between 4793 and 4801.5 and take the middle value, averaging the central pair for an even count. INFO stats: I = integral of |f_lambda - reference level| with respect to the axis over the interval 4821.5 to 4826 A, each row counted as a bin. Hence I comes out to 6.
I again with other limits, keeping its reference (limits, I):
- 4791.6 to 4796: 11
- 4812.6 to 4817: 11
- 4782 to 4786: 7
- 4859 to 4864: 8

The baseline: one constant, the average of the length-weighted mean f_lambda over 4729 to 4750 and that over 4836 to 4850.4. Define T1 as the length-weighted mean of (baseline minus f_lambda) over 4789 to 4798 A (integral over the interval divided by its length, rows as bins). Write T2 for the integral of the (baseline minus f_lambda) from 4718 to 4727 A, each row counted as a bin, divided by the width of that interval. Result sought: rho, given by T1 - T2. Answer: -1.7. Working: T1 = -1.8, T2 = -0.2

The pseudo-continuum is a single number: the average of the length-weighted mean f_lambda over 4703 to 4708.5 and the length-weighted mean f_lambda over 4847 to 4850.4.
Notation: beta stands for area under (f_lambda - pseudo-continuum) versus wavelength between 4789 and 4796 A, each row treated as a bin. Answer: 27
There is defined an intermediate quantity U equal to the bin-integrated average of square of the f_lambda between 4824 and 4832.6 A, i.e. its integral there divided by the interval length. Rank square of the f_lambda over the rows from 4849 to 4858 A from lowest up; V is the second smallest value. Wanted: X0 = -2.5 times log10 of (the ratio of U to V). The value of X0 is -0.10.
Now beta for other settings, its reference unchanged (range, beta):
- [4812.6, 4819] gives 22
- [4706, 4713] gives 5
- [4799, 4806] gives 19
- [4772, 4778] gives 7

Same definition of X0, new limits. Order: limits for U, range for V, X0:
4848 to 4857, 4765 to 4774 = -0.04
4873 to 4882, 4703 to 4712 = -0.51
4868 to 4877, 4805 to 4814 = -0.30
